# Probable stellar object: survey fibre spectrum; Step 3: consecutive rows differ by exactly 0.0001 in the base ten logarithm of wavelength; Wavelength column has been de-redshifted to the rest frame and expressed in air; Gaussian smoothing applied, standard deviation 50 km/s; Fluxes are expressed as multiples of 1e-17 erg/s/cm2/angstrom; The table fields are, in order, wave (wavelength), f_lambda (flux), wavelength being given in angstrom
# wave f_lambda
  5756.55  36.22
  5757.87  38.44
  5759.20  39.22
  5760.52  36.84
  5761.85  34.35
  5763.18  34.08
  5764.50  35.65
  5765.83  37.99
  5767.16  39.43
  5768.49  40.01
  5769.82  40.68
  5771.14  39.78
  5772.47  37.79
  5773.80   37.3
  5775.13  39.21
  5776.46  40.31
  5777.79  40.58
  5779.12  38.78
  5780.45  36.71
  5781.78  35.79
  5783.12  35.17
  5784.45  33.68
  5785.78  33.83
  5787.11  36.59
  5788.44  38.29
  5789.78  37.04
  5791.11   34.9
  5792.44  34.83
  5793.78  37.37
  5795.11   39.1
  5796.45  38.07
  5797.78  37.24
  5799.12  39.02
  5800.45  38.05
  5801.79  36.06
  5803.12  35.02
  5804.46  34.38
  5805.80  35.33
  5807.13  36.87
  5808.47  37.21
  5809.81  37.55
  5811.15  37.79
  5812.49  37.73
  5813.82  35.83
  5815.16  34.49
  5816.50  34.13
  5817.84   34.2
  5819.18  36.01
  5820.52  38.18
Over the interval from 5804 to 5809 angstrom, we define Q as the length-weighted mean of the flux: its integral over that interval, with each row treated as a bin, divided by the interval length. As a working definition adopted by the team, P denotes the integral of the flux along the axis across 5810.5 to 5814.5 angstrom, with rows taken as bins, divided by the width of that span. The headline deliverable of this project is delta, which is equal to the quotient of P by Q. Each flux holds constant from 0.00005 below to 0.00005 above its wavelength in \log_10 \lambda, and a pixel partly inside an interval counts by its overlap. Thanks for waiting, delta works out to 1.033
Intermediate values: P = 37.2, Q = 36.0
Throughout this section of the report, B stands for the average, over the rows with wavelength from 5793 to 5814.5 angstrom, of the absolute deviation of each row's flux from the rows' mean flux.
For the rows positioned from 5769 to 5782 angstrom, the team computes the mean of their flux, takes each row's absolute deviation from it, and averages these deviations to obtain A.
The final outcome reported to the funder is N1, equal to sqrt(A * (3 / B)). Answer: 2.0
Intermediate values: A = 1.44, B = 1.09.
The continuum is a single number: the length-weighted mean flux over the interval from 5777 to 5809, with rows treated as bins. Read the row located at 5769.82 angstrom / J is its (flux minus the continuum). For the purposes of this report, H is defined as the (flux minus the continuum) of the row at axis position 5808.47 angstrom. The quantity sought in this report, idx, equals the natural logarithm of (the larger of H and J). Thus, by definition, 1.4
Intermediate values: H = 0.5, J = 4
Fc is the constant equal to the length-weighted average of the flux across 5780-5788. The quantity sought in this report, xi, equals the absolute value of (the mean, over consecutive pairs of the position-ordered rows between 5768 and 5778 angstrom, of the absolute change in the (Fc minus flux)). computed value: 1.05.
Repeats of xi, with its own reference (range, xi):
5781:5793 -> 1.27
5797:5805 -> 1.28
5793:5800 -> 1.34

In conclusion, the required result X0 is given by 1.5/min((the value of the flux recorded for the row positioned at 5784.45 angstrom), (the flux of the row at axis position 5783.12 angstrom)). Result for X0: 0.0445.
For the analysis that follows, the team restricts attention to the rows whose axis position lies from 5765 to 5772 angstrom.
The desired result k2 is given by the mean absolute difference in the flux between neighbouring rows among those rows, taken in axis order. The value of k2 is 0.9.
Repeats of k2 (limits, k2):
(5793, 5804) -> 1.3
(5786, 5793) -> 1.3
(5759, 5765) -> 1.7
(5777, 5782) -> 1.6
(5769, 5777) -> 1.3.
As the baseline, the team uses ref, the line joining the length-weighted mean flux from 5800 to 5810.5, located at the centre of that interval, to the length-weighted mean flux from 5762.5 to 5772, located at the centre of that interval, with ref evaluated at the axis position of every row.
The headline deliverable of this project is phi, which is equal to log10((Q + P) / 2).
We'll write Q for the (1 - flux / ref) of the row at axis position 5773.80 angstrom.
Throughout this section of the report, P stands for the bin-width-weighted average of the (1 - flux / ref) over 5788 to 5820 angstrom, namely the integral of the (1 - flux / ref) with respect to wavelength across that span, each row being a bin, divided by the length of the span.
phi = -2.3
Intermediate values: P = -0.0053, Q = 0.02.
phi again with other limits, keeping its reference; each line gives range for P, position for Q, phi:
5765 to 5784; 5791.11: -1.7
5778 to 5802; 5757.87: -2.1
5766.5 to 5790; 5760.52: -1.7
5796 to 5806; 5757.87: -3.0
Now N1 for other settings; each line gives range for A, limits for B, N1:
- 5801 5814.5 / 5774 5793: 1.3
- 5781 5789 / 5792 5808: 1.7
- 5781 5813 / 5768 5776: 2.0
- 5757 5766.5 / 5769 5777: 2.2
